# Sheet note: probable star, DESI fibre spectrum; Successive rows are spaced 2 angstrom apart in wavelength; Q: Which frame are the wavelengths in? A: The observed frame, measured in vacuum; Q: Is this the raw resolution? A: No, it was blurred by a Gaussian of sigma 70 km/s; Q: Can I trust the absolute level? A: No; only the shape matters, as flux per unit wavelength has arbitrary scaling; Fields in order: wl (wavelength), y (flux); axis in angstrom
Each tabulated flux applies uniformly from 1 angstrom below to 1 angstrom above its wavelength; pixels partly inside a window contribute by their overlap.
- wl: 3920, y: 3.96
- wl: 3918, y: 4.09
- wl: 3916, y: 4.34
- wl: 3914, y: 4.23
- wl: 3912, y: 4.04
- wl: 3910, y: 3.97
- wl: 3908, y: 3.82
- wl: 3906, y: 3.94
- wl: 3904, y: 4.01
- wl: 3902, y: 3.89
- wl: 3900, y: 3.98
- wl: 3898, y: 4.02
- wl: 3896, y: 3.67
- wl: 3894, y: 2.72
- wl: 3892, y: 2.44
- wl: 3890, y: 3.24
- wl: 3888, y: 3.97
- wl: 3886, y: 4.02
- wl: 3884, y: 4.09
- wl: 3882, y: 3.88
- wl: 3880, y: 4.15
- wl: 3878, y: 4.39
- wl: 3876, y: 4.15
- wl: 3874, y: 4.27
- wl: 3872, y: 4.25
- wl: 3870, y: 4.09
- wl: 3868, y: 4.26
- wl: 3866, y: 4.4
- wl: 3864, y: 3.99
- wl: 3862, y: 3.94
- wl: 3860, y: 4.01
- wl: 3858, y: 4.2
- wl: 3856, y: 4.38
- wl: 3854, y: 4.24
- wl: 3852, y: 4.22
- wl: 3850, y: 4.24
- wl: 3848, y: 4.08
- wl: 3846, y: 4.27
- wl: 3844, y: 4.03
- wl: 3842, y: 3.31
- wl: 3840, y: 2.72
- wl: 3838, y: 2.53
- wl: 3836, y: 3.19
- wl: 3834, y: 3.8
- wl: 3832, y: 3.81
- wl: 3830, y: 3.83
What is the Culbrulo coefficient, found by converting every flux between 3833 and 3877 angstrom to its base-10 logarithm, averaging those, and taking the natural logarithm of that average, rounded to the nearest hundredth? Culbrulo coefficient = -0.53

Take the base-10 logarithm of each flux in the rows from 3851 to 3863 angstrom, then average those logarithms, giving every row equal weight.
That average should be 0.62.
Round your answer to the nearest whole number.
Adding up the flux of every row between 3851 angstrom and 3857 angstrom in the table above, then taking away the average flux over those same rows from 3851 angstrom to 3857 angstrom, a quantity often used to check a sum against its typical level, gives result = 9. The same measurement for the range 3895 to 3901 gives 8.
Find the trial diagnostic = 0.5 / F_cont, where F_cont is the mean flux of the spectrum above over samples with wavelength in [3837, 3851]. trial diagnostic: 0.139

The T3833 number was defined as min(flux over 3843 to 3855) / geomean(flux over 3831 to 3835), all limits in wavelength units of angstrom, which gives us 1.06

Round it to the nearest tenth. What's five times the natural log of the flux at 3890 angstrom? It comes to 5.9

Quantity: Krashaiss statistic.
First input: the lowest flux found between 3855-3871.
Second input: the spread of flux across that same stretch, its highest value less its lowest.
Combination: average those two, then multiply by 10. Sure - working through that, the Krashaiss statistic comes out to 22.0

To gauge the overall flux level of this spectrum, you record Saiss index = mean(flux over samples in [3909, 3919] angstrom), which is 4.13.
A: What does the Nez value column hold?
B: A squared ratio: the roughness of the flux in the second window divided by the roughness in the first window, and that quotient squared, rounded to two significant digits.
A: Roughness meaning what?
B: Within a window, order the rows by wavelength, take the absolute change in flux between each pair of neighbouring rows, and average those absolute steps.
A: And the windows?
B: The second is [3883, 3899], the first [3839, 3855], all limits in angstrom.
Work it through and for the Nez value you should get 2.8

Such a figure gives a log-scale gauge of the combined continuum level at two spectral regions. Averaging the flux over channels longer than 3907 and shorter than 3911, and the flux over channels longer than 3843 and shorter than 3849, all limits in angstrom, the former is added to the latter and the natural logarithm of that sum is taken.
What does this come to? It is 2.08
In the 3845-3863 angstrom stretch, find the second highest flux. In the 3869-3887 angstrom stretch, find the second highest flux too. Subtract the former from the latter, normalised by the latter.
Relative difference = 0.000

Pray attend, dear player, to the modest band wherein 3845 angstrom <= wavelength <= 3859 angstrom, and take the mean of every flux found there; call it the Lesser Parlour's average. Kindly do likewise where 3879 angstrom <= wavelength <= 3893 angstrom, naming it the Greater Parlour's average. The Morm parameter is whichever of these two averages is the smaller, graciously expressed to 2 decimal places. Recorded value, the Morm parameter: 3.68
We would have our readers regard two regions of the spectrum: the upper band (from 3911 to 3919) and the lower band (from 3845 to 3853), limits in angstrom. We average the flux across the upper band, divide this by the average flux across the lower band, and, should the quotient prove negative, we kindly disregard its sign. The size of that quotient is 0.99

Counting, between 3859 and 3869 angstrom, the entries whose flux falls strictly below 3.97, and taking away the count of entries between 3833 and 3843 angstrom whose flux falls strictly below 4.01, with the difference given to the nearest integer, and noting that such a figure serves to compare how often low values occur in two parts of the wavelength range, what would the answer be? -4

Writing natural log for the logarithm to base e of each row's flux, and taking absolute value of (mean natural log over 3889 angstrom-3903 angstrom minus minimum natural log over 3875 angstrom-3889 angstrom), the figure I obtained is 0.14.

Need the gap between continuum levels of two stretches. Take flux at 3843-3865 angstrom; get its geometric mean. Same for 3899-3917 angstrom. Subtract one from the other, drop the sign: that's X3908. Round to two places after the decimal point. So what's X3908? 0.12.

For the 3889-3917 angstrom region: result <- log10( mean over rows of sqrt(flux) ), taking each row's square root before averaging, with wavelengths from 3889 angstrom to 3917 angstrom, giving 0.285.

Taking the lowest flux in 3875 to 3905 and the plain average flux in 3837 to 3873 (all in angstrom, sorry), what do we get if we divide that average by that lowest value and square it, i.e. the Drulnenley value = 2.6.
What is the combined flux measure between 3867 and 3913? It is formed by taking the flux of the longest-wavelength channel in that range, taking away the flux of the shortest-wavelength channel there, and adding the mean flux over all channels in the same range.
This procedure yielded 3.7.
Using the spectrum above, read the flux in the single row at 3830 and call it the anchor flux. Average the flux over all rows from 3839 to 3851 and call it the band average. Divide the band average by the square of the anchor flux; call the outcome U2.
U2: 0.26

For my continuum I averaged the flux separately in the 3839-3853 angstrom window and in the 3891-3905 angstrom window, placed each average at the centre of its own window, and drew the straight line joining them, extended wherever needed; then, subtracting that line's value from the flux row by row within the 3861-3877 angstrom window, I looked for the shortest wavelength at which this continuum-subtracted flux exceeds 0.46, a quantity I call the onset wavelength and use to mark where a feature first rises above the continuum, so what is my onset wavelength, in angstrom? 3866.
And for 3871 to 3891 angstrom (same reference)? 3872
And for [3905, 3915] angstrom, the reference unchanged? 3910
